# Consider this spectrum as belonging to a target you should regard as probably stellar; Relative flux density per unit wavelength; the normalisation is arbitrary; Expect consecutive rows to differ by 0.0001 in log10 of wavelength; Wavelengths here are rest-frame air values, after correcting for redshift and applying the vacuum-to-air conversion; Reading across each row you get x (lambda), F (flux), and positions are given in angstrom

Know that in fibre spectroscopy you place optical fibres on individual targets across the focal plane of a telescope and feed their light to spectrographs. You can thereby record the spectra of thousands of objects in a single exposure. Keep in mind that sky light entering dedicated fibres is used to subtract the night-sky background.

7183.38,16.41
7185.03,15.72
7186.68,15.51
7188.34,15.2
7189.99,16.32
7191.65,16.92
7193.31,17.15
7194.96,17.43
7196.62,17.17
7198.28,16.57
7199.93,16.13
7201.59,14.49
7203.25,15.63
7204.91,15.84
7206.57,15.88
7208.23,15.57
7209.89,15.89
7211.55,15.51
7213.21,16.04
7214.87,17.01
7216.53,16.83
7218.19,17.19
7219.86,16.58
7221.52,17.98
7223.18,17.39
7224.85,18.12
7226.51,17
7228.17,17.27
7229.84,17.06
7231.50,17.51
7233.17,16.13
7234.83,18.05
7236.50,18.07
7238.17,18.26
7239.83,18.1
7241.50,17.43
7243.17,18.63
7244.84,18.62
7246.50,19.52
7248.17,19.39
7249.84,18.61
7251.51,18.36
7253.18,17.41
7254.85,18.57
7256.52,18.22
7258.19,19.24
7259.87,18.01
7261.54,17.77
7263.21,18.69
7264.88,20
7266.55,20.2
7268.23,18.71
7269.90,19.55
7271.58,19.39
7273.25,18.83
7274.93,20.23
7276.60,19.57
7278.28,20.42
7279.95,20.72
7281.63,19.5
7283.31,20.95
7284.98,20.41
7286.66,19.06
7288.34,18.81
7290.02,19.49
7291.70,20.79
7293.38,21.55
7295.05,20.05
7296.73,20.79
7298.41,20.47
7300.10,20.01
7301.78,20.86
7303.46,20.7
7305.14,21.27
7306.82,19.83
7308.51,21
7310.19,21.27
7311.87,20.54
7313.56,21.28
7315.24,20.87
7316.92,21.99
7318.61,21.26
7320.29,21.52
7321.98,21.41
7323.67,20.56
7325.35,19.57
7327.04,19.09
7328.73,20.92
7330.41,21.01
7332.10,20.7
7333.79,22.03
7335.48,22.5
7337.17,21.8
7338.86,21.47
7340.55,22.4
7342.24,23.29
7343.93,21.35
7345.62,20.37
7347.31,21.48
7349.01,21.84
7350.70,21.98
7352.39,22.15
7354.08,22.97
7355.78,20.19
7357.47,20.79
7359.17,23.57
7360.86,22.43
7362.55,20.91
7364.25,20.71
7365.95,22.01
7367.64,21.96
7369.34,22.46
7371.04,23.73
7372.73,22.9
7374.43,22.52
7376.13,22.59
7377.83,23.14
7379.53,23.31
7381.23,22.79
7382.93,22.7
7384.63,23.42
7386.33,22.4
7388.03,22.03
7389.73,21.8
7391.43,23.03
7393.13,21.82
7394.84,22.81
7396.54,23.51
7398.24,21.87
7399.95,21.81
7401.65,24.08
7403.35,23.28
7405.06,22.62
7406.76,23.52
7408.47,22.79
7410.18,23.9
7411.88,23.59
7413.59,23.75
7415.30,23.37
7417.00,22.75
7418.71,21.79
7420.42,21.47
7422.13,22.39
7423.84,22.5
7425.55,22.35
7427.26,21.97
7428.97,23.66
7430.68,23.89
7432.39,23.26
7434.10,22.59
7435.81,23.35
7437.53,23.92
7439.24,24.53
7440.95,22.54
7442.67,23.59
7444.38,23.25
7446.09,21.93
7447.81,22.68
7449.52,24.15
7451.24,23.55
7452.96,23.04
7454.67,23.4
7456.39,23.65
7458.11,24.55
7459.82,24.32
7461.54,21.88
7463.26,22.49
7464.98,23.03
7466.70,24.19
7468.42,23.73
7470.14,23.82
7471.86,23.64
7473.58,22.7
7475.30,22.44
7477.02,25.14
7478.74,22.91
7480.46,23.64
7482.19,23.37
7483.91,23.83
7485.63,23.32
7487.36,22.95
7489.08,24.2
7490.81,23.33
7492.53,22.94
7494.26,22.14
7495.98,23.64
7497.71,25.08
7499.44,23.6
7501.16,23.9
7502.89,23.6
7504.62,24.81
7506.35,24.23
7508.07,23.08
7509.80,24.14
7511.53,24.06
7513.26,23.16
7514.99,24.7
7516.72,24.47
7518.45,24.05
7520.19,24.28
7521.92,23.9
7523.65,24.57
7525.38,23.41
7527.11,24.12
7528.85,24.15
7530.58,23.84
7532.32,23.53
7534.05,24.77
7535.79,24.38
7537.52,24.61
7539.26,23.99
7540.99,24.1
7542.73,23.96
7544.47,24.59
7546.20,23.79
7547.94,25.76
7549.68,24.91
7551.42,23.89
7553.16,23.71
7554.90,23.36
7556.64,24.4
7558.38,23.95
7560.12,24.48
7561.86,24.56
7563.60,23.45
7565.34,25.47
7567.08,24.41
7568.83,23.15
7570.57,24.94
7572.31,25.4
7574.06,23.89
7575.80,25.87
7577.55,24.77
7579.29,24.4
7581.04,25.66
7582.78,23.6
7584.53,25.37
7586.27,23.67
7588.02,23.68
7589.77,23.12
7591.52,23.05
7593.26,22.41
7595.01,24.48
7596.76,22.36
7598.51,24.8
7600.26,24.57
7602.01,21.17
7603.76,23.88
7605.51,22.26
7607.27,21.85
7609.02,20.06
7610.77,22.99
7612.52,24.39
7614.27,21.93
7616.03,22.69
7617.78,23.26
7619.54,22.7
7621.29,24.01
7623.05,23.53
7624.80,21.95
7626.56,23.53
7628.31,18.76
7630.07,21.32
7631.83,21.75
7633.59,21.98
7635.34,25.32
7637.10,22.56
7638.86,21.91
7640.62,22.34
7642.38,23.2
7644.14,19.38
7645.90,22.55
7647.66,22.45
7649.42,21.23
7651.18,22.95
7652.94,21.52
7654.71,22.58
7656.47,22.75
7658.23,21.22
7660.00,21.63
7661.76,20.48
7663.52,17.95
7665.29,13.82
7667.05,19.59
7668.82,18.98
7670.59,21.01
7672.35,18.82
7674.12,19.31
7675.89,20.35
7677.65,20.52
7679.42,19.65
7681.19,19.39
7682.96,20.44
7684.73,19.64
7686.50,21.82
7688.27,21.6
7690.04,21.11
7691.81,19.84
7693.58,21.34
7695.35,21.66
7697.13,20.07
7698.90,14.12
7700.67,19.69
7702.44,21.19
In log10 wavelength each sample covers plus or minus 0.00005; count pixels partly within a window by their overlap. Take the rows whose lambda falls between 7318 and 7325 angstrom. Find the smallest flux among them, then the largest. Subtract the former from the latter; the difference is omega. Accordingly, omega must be 1.0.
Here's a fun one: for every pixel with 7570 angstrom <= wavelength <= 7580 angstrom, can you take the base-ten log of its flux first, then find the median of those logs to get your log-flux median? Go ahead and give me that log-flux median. 1.40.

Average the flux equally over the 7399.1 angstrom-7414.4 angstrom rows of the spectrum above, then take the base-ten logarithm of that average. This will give 1.37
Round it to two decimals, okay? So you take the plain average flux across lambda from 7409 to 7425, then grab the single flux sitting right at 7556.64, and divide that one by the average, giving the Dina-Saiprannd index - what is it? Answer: 1.07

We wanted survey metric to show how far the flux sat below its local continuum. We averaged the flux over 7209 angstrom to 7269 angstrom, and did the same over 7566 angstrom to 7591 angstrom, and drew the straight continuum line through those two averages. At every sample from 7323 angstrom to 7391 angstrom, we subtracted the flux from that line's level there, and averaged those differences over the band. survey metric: -1.8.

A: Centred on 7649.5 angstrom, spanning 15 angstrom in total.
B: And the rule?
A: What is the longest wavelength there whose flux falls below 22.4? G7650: 7652.94 angstrom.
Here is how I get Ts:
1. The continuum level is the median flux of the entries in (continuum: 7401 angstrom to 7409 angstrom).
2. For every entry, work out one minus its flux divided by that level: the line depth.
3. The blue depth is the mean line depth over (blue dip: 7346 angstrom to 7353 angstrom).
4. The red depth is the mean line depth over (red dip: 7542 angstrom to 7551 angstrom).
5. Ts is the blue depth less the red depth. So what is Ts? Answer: 0.12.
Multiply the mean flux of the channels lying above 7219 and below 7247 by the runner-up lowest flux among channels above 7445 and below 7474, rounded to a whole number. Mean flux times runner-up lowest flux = 389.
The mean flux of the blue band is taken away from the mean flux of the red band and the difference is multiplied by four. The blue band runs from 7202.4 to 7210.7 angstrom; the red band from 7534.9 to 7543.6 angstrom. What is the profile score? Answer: 34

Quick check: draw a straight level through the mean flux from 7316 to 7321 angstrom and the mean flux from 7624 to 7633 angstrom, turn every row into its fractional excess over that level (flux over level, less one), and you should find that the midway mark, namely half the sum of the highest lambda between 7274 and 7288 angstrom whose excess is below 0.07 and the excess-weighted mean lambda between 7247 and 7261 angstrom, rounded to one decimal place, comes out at 7270.4 angstrom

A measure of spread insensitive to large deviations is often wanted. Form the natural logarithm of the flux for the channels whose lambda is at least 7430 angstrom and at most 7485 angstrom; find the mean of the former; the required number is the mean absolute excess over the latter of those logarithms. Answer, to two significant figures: 0.026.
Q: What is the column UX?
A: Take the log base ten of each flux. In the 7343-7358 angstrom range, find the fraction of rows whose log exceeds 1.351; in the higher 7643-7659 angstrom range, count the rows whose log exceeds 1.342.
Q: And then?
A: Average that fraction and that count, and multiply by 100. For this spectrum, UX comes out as 256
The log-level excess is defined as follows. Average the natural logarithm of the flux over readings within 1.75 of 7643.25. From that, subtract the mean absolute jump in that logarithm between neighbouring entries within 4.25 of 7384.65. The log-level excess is 3.03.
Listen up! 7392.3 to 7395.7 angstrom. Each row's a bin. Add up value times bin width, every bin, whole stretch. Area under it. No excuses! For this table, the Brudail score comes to 76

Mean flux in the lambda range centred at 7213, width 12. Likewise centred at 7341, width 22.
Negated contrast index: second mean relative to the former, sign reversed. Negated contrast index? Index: -1.33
